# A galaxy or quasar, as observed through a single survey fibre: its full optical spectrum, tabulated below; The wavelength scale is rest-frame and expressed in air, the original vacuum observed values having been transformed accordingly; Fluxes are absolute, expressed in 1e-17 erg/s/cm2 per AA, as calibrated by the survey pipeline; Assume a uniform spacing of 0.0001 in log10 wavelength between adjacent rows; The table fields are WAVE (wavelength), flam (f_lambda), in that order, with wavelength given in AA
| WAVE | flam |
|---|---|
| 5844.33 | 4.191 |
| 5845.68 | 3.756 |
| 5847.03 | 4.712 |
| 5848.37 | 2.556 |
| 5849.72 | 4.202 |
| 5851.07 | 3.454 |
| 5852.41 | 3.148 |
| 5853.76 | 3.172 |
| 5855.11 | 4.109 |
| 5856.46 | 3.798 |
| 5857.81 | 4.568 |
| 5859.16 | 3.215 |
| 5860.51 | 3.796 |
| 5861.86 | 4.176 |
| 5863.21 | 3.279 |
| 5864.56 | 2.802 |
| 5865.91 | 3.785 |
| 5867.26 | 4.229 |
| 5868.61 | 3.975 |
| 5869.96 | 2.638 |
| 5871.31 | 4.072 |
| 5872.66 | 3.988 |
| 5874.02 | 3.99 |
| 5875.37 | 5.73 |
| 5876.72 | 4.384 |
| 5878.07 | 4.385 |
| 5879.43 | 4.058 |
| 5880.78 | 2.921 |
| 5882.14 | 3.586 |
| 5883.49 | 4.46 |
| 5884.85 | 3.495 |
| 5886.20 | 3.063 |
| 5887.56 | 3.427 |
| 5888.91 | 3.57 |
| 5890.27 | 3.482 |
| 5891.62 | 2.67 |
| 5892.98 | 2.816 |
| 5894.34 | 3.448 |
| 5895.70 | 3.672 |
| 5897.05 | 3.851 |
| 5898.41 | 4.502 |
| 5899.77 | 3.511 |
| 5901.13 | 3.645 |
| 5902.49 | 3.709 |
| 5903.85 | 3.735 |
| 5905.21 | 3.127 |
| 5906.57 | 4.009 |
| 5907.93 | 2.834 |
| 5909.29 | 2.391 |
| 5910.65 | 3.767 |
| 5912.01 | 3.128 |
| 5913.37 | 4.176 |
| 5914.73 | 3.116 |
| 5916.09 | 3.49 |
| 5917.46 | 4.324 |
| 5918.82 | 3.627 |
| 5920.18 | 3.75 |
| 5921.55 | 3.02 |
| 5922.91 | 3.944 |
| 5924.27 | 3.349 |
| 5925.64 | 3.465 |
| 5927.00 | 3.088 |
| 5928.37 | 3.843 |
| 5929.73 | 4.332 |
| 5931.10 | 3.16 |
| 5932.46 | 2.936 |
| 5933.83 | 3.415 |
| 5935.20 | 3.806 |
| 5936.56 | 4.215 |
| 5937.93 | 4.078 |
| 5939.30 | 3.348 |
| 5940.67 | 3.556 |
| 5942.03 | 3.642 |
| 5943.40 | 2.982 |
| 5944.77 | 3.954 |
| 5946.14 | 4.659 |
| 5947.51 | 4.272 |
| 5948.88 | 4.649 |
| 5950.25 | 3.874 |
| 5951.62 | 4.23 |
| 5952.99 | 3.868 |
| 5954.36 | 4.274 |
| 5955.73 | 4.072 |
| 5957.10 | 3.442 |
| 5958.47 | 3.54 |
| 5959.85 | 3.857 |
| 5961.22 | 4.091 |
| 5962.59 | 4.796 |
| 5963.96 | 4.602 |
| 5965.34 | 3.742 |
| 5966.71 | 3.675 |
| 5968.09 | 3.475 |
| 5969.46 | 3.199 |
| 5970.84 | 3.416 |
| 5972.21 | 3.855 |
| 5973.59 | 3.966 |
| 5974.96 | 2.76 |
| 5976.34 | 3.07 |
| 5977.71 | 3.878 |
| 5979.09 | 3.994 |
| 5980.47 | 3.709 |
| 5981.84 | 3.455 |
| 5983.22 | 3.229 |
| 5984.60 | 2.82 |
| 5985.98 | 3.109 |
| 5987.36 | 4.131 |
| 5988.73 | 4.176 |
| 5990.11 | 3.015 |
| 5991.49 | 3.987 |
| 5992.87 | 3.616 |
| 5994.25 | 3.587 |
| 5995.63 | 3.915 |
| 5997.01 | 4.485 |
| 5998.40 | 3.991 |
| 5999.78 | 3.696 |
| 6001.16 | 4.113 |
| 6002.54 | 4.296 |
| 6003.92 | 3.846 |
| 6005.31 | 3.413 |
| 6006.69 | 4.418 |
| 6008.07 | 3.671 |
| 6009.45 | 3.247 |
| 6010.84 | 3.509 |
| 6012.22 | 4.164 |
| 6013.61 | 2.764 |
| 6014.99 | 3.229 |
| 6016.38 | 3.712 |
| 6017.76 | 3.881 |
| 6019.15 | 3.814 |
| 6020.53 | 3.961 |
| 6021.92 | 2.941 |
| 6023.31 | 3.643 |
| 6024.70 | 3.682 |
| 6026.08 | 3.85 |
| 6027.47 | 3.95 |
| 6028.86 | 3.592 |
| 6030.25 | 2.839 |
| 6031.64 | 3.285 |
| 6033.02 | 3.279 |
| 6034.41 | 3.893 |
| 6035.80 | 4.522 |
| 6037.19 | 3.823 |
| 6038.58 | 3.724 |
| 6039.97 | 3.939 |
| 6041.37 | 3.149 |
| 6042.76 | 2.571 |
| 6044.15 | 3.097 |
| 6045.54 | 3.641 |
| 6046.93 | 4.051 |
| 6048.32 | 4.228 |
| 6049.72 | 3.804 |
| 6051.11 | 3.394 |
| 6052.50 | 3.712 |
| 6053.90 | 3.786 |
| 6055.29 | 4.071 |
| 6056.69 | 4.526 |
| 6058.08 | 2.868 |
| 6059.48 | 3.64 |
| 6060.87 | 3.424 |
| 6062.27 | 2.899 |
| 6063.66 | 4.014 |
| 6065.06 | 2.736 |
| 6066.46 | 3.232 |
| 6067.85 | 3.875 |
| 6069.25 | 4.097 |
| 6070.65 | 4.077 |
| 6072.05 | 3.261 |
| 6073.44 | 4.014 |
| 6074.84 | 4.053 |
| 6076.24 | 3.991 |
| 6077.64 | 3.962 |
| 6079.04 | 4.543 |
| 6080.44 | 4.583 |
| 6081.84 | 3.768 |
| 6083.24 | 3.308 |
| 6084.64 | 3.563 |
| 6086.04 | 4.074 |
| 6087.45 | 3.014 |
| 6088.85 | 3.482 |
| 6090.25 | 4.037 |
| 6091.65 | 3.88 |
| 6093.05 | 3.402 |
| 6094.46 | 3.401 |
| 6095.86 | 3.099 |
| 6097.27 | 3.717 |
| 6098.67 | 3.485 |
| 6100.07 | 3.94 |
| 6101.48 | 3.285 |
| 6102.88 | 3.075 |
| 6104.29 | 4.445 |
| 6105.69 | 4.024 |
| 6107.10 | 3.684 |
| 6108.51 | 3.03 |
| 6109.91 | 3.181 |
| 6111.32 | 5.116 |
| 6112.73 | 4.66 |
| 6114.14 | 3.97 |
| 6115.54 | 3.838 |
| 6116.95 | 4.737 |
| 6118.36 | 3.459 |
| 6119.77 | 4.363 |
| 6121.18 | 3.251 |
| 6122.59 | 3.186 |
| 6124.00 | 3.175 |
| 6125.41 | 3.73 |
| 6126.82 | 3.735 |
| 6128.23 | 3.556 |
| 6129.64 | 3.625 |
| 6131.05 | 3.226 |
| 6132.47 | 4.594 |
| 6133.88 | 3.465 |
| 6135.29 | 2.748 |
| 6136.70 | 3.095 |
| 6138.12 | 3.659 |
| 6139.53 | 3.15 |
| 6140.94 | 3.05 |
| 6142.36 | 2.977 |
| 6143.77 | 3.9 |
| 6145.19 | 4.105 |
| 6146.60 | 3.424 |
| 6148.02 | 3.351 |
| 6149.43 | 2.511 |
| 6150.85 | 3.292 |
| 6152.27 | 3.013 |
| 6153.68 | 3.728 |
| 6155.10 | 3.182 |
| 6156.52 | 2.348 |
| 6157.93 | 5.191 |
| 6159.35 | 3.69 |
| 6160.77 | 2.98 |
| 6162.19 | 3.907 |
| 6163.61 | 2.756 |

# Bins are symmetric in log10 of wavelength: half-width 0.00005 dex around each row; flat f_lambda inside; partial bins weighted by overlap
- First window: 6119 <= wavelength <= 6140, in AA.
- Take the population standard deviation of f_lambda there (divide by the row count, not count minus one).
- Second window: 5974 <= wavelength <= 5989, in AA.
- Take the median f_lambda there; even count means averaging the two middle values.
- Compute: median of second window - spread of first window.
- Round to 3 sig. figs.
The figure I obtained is 2.99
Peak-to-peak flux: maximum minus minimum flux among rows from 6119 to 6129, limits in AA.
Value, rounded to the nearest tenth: 1.2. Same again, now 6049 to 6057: 1.1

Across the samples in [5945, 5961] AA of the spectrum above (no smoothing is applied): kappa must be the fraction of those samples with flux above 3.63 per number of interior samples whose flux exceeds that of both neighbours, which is 0.27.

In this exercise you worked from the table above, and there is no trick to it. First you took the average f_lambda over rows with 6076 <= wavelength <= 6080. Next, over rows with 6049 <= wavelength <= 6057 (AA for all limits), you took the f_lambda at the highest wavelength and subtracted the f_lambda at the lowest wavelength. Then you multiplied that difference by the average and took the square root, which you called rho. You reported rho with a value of 1.7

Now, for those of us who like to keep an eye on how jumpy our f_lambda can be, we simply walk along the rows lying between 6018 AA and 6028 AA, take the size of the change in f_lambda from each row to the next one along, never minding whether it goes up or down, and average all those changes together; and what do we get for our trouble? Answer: 0.4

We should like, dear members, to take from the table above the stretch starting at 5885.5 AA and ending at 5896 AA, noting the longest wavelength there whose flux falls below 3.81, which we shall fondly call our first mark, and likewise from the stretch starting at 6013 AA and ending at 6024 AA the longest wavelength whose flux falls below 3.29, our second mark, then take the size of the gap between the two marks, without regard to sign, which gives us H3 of 126.2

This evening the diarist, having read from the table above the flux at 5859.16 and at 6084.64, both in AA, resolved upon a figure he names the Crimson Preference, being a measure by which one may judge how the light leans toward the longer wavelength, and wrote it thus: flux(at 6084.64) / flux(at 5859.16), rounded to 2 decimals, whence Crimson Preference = 1.11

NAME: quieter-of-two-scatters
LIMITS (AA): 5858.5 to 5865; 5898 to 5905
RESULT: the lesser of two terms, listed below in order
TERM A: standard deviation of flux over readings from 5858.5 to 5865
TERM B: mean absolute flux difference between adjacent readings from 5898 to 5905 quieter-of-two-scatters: 0.30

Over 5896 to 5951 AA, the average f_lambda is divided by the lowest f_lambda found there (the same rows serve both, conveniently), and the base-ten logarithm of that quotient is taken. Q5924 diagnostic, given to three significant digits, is 0.185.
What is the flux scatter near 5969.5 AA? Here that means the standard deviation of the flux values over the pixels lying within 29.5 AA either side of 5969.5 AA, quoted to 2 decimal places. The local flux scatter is 0.50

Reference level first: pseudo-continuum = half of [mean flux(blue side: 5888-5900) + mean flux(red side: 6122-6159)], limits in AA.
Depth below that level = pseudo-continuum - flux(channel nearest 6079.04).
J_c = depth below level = -1.08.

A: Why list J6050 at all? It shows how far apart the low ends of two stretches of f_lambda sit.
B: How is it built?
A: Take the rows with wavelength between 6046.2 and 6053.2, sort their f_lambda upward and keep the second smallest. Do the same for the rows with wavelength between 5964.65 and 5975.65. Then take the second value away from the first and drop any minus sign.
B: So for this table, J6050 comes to 0.51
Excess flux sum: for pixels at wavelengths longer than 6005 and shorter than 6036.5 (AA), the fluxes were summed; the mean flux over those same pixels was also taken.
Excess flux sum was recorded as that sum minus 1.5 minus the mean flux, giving 78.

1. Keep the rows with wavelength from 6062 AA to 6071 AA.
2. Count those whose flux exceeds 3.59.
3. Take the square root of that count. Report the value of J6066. 2.0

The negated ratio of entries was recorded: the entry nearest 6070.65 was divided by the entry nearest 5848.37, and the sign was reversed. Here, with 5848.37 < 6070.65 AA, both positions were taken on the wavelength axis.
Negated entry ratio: -1.60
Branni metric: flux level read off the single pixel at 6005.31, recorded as 3.413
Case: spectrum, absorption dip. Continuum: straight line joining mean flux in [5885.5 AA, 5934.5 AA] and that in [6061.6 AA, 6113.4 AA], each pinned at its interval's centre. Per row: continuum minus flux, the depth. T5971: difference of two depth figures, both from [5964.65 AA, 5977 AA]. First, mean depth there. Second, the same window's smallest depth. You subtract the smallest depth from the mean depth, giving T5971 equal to 0.50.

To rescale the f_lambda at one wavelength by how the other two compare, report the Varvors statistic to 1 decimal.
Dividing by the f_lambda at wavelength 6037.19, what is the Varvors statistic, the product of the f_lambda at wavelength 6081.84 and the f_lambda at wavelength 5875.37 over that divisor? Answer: 5.6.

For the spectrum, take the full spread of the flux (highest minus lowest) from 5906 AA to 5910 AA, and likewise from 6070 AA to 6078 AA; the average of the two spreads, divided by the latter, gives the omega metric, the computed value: 1.49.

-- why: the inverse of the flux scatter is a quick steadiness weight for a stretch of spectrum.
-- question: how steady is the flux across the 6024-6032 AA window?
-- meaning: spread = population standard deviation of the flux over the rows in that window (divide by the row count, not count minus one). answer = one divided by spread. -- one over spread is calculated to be 2.7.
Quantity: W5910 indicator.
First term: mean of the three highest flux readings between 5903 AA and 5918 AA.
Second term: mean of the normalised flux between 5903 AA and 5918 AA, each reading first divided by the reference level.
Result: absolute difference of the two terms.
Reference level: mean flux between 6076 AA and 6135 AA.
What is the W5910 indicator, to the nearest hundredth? 3.25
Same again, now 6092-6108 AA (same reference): 3.18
